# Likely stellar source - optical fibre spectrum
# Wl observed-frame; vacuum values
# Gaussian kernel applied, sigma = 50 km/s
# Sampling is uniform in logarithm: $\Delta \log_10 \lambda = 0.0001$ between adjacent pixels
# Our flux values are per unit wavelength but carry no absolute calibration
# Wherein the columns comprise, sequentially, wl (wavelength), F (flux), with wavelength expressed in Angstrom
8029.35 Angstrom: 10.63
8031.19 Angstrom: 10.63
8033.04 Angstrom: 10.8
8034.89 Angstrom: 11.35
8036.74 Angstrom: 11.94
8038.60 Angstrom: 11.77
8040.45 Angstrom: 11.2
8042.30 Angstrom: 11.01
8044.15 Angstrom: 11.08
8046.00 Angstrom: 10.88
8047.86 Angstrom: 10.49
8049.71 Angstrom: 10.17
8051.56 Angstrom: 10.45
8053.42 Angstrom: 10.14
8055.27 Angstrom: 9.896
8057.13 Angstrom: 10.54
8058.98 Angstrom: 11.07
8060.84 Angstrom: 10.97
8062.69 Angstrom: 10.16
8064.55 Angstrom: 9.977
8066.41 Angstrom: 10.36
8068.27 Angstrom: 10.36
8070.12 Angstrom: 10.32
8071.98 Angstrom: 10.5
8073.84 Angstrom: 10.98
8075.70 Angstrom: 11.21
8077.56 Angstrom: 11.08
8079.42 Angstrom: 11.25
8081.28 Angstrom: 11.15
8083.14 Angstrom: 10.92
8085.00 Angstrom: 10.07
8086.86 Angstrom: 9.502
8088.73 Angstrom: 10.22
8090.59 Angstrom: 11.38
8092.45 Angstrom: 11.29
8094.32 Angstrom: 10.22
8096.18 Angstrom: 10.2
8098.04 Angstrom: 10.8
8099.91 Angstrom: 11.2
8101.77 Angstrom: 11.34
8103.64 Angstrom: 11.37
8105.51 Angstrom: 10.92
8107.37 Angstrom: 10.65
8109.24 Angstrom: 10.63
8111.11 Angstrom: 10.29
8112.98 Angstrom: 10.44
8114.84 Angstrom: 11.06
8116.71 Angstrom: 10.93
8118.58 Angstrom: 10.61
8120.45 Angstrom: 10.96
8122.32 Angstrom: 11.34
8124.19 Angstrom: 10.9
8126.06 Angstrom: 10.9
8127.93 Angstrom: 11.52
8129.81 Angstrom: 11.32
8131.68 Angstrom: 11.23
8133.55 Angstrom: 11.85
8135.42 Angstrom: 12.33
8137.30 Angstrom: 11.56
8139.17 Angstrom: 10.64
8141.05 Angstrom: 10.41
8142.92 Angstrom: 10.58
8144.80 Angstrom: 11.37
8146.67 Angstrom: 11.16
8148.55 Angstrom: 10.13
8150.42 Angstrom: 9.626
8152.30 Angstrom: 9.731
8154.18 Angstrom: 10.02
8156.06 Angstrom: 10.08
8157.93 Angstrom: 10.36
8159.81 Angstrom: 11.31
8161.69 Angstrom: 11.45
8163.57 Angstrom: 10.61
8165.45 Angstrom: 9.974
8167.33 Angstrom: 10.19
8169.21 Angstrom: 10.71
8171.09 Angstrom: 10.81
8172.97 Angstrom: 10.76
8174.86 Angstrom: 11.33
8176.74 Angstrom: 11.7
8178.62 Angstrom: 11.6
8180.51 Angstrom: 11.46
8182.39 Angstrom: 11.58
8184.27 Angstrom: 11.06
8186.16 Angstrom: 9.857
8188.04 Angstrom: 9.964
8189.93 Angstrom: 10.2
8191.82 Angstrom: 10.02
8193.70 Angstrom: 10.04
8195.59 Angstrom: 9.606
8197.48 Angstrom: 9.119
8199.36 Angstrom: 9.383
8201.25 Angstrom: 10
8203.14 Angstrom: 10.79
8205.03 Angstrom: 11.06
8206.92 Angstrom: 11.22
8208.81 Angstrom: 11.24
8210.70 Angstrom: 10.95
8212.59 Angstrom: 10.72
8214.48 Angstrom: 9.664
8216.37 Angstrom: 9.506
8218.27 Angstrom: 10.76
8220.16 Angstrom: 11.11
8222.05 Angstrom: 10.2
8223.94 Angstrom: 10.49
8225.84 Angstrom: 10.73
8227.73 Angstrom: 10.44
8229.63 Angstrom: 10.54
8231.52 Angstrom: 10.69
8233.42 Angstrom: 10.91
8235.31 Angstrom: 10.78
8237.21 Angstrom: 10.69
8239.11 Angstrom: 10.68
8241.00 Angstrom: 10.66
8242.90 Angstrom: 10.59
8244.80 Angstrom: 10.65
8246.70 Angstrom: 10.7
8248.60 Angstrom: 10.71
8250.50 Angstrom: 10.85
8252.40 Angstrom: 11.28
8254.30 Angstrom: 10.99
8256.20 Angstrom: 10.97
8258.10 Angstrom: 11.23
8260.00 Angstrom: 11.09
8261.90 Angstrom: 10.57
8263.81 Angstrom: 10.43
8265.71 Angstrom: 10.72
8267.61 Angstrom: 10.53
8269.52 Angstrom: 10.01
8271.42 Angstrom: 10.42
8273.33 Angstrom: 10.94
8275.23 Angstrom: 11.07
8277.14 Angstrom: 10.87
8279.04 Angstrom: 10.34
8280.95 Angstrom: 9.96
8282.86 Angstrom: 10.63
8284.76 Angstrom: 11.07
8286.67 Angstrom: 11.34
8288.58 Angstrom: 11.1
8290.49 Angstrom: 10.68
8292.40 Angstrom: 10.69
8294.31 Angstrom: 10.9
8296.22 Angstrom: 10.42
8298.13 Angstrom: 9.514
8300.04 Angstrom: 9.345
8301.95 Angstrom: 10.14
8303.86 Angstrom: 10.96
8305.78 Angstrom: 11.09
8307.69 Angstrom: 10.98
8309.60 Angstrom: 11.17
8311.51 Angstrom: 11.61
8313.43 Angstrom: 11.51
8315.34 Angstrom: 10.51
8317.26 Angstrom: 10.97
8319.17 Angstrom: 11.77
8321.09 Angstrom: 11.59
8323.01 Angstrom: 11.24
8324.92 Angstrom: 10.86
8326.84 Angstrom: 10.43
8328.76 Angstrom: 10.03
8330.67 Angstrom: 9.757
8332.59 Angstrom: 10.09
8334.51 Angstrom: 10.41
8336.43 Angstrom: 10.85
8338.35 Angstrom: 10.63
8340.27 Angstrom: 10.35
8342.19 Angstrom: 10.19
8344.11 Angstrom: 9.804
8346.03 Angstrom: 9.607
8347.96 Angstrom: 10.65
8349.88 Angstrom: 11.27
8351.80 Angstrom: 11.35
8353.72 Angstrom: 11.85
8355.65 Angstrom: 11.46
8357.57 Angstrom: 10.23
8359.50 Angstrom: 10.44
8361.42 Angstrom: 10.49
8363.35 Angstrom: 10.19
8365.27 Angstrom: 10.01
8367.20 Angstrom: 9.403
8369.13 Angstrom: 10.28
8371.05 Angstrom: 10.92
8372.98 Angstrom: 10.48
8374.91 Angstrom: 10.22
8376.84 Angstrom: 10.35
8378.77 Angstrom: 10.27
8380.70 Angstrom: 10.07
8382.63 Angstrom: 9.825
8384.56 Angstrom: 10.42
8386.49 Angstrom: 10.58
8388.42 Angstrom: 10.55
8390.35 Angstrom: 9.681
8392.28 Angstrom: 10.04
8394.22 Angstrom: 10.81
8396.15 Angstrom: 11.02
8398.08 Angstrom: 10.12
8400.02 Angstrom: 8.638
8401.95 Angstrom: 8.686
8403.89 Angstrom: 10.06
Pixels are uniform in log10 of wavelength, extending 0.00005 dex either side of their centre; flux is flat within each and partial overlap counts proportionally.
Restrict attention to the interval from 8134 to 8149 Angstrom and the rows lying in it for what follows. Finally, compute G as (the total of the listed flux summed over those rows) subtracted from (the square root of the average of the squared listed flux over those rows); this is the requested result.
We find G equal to -77.1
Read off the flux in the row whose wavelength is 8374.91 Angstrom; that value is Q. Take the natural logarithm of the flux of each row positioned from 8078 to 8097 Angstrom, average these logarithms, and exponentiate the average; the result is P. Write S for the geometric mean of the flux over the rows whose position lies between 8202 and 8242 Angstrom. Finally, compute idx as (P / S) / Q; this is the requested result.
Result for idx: 0.097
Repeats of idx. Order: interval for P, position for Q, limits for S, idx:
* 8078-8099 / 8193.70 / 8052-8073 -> 0.102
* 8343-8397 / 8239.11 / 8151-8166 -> 0.094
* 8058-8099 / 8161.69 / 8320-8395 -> 0.089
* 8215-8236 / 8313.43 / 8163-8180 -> 0.085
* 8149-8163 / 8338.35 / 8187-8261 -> 0.092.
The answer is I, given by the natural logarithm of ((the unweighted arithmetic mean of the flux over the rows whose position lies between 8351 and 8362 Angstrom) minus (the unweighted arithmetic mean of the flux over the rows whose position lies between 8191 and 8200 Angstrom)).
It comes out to 0.29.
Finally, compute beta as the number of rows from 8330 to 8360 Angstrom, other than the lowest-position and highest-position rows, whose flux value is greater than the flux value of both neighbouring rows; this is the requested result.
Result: 2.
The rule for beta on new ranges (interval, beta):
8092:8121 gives 2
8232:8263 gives 2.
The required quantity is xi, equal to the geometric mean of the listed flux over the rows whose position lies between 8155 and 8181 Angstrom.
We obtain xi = 10.9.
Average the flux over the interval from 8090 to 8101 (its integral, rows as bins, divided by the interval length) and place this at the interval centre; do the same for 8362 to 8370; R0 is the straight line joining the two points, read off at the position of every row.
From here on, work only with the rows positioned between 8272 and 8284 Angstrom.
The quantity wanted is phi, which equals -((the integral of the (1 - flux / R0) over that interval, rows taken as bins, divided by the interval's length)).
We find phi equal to 0.04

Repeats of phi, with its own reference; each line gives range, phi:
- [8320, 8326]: 0.11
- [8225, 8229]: 0.01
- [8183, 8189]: -0.02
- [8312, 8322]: 0.11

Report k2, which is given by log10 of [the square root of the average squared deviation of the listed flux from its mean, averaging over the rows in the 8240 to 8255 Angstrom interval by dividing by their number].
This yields -0.67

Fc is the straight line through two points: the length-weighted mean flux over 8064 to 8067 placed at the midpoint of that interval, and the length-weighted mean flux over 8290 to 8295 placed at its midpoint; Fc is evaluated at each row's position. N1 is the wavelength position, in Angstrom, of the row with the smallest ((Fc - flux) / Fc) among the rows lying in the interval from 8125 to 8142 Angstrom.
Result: 8135.42 Angstrom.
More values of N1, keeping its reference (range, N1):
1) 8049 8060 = 8058.98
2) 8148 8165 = 8161.69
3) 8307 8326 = 8319.17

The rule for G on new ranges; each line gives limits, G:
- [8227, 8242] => -74.7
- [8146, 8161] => -72.1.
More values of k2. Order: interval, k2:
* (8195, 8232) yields -0.20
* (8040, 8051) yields -0.44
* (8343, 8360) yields -0.13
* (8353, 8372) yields -0.17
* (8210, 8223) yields -0.23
